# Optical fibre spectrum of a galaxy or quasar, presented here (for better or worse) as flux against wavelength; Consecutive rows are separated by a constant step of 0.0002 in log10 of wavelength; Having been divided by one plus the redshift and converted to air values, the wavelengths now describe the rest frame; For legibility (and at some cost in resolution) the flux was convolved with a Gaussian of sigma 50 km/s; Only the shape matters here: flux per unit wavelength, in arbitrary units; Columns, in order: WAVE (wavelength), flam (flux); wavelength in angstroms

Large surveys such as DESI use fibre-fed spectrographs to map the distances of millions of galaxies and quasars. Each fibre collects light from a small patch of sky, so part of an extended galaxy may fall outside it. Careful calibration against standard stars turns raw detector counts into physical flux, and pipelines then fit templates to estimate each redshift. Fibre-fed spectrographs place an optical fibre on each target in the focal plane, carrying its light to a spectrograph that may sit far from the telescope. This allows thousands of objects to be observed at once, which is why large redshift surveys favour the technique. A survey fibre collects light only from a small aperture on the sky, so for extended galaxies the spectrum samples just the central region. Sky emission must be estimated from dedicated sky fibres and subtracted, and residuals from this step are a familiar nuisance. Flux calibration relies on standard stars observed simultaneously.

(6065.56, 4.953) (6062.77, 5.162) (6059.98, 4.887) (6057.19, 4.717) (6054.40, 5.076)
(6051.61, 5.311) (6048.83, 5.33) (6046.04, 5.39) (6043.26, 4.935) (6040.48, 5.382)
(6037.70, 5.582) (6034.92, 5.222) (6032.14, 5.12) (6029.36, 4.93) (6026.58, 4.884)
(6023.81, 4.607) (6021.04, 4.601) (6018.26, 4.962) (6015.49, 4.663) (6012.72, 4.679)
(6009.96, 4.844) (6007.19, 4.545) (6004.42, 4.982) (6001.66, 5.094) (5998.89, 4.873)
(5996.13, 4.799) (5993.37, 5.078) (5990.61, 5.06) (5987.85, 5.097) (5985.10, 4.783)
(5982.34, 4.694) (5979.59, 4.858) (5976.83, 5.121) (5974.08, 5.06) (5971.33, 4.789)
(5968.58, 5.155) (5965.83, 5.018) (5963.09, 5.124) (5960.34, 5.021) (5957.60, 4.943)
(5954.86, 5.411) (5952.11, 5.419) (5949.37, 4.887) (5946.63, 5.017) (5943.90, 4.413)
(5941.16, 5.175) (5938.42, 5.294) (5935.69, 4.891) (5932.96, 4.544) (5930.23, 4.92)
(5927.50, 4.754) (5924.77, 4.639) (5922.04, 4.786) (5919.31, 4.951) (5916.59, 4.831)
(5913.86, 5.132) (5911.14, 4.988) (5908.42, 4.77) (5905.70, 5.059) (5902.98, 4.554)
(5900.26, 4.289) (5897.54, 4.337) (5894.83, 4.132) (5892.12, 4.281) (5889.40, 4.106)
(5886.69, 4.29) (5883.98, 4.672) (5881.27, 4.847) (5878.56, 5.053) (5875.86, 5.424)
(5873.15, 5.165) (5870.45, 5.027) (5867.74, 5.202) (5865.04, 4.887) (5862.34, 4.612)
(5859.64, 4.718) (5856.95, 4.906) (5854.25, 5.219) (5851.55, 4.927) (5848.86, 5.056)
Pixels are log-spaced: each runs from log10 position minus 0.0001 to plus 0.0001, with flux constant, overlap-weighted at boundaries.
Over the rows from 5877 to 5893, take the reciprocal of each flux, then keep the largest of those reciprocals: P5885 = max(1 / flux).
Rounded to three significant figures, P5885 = 0.244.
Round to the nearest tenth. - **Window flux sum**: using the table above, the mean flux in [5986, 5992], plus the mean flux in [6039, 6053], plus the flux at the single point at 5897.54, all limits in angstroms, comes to 14.7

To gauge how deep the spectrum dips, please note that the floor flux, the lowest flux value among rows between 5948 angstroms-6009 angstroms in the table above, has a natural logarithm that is 1.51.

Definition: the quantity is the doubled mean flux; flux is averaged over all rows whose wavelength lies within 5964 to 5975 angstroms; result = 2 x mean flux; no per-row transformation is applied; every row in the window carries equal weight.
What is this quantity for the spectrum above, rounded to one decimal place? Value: 10.0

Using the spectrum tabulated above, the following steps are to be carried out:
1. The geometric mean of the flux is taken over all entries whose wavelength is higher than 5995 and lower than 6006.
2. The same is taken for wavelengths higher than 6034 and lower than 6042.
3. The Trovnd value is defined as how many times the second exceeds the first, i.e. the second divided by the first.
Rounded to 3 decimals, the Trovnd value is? 1.093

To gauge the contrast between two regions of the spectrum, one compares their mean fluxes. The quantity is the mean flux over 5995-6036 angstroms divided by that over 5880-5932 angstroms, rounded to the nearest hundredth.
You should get 1.04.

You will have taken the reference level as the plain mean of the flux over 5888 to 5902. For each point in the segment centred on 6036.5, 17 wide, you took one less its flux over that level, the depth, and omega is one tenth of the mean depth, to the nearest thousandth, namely -0.023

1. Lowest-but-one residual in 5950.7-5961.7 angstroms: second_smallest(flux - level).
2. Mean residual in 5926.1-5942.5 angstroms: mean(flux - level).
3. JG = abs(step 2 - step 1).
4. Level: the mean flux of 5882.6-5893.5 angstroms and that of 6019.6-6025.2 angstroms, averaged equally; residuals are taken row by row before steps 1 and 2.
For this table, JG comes 0.09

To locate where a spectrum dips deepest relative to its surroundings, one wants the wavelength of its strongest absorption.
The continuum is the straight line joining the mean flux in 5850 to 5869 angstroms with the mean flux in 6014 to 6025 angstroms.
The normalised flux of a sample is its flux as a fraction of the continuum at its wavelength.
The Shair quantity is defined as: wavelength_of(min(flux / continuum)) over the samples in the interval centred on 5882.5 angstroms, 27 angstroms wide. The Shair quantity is 5889.40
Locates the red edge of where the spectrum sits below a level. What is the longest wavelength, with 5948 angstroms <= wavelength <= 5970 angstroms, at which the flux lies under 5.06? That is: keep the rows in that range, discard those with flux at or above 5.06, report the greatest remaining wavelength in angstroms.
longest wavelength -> 5965.83 angstroms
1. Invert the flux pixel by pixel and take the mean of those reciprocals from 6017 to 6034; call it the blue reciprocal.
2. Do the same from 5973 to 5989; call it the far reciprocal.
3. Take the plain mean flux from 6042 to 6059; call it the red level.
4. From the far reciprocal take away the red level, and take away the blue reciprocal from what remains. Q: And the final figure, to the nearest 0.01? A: -5.13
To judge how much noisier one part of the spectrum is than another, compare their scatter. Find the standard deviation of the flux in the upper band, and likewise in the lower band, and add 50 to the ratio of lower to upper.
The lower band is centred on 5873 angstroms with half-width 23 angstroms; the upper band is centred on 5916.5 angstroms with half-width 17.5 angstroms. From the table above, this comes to 51.7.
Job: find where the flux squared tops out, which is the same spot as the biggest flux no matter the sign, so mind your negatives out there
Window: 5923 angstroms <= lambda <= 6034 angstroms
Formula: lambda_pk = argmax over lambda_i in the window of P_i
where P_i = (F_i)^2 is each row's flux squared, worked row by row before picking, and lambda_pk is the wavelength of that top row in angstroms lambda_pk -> 5952.11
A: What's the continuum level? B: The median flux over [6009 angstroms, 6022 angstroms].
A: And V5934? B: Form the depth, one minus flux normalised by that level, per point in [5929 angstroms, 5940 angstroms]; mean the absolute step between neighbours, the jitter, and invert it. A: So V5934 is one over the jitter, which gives 12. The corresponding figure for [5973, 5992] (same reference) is 30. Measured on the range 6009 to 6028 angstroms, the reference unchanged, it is 25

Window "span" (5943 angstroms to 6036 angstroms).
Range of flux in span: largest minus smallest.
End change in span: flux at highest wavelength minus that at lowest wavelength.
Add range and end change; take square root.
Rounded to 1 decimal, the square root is 1.3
